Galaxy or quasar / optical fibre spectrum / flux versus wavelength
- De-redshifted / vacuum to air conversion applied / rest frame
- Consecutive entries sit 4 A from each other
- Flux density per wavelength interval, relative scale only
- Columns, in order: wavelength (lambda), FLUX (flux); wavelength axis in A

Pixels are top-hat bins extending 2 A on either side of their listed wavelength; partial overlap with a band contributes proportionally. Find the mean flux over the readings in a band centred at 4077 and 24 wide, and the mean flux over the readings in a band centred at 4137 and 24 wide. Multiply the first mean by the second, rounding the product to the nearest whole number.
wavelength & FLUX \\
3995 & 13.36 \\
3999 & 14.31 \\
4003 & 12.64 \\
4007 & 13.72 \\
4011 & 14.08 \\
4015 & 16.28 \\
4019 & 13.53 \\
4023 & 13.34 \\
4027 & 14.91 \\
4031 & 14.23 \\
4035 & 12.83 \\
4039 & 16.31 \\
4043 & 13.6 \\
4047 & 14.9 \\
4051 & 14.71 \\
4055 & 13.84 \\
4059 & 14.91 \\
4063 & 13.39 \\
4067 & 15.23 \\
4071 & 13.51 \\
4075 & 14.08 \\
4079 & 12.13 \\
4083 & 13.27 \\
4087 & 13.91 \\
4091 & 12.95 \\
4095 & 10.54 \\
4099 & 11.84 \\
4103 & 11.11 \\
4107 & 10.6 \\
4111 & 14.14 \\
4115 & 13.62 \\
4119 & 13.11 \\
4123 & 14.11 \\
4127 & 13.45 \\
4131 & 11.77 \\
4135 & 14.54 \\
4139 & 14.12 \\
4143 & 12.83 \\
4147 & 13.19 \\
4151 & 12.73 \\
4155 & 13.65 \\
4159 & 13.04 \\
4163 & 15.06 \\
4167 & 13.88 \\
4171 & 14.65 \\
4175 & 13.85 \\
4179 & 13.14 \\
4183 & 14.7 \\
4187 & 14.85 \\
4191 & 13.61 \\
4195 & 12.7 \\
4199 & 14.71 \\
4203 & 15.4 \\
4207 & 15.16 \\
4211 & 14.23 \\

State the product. 182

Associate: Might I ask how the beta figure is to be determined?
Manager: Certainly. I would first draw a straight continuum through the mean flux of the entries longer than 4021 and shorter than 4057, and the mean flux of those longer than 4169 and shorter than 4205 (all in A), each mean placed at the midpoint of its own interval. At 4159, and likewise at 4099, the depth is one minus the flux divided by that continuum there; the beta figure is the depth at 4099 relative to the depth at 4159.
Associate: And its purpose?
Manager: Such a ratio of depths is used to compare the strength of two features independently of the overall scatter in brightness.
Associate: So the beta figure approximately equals 2.1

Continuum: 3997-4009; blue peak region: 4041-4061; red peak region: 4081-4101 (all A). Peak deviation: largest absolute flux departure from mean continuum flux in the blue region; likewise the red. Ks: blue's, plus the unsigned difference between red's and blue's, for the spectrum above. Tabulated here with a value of 3.0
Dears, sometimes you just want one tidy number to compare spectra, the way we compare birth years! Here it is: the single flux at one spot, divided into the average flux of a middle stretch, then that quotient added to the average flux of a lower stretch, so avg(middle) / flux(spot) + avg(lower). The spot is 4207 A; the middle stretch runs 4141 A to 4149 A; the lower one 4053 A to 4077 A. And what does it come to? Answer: 15.0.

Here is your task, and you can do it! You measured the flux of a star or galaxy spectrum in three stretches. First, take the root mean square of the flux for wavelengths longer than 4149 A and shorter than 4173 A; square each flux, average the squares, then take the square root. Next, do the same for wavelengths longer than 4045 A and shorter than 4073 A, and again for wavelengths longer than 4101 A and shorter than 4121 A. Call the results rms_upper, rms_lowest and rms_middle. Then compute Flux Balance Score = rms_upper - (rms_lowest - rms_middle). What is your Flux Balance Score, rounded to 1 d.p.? 12.1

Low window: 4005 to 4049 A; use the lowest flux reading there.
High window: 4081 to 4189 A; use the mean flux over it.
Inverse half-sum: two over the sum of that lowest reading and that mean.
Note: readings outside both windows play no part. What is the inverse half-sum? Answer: 0.0766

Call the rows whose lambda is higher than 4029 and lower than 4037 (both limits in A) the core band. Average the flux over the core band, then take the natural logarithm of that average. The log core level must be 2.60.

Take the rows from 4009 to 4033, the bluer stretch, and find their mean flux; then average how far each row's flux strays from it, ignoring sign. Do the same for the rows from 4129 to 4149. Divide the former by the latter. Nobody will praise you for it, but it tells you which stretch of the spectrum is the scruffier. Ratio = 0.96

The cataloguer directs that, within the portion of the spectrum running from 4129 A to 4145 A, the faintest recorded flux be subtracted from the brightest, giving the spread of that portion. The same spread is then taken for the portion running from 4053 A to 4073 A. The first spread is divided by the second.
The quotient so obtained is 1.51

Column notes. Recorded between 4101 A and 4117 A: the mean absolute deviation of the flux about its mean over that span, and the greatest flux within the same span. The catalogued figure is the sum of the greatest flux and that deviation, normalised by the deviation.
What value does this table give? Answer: 10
